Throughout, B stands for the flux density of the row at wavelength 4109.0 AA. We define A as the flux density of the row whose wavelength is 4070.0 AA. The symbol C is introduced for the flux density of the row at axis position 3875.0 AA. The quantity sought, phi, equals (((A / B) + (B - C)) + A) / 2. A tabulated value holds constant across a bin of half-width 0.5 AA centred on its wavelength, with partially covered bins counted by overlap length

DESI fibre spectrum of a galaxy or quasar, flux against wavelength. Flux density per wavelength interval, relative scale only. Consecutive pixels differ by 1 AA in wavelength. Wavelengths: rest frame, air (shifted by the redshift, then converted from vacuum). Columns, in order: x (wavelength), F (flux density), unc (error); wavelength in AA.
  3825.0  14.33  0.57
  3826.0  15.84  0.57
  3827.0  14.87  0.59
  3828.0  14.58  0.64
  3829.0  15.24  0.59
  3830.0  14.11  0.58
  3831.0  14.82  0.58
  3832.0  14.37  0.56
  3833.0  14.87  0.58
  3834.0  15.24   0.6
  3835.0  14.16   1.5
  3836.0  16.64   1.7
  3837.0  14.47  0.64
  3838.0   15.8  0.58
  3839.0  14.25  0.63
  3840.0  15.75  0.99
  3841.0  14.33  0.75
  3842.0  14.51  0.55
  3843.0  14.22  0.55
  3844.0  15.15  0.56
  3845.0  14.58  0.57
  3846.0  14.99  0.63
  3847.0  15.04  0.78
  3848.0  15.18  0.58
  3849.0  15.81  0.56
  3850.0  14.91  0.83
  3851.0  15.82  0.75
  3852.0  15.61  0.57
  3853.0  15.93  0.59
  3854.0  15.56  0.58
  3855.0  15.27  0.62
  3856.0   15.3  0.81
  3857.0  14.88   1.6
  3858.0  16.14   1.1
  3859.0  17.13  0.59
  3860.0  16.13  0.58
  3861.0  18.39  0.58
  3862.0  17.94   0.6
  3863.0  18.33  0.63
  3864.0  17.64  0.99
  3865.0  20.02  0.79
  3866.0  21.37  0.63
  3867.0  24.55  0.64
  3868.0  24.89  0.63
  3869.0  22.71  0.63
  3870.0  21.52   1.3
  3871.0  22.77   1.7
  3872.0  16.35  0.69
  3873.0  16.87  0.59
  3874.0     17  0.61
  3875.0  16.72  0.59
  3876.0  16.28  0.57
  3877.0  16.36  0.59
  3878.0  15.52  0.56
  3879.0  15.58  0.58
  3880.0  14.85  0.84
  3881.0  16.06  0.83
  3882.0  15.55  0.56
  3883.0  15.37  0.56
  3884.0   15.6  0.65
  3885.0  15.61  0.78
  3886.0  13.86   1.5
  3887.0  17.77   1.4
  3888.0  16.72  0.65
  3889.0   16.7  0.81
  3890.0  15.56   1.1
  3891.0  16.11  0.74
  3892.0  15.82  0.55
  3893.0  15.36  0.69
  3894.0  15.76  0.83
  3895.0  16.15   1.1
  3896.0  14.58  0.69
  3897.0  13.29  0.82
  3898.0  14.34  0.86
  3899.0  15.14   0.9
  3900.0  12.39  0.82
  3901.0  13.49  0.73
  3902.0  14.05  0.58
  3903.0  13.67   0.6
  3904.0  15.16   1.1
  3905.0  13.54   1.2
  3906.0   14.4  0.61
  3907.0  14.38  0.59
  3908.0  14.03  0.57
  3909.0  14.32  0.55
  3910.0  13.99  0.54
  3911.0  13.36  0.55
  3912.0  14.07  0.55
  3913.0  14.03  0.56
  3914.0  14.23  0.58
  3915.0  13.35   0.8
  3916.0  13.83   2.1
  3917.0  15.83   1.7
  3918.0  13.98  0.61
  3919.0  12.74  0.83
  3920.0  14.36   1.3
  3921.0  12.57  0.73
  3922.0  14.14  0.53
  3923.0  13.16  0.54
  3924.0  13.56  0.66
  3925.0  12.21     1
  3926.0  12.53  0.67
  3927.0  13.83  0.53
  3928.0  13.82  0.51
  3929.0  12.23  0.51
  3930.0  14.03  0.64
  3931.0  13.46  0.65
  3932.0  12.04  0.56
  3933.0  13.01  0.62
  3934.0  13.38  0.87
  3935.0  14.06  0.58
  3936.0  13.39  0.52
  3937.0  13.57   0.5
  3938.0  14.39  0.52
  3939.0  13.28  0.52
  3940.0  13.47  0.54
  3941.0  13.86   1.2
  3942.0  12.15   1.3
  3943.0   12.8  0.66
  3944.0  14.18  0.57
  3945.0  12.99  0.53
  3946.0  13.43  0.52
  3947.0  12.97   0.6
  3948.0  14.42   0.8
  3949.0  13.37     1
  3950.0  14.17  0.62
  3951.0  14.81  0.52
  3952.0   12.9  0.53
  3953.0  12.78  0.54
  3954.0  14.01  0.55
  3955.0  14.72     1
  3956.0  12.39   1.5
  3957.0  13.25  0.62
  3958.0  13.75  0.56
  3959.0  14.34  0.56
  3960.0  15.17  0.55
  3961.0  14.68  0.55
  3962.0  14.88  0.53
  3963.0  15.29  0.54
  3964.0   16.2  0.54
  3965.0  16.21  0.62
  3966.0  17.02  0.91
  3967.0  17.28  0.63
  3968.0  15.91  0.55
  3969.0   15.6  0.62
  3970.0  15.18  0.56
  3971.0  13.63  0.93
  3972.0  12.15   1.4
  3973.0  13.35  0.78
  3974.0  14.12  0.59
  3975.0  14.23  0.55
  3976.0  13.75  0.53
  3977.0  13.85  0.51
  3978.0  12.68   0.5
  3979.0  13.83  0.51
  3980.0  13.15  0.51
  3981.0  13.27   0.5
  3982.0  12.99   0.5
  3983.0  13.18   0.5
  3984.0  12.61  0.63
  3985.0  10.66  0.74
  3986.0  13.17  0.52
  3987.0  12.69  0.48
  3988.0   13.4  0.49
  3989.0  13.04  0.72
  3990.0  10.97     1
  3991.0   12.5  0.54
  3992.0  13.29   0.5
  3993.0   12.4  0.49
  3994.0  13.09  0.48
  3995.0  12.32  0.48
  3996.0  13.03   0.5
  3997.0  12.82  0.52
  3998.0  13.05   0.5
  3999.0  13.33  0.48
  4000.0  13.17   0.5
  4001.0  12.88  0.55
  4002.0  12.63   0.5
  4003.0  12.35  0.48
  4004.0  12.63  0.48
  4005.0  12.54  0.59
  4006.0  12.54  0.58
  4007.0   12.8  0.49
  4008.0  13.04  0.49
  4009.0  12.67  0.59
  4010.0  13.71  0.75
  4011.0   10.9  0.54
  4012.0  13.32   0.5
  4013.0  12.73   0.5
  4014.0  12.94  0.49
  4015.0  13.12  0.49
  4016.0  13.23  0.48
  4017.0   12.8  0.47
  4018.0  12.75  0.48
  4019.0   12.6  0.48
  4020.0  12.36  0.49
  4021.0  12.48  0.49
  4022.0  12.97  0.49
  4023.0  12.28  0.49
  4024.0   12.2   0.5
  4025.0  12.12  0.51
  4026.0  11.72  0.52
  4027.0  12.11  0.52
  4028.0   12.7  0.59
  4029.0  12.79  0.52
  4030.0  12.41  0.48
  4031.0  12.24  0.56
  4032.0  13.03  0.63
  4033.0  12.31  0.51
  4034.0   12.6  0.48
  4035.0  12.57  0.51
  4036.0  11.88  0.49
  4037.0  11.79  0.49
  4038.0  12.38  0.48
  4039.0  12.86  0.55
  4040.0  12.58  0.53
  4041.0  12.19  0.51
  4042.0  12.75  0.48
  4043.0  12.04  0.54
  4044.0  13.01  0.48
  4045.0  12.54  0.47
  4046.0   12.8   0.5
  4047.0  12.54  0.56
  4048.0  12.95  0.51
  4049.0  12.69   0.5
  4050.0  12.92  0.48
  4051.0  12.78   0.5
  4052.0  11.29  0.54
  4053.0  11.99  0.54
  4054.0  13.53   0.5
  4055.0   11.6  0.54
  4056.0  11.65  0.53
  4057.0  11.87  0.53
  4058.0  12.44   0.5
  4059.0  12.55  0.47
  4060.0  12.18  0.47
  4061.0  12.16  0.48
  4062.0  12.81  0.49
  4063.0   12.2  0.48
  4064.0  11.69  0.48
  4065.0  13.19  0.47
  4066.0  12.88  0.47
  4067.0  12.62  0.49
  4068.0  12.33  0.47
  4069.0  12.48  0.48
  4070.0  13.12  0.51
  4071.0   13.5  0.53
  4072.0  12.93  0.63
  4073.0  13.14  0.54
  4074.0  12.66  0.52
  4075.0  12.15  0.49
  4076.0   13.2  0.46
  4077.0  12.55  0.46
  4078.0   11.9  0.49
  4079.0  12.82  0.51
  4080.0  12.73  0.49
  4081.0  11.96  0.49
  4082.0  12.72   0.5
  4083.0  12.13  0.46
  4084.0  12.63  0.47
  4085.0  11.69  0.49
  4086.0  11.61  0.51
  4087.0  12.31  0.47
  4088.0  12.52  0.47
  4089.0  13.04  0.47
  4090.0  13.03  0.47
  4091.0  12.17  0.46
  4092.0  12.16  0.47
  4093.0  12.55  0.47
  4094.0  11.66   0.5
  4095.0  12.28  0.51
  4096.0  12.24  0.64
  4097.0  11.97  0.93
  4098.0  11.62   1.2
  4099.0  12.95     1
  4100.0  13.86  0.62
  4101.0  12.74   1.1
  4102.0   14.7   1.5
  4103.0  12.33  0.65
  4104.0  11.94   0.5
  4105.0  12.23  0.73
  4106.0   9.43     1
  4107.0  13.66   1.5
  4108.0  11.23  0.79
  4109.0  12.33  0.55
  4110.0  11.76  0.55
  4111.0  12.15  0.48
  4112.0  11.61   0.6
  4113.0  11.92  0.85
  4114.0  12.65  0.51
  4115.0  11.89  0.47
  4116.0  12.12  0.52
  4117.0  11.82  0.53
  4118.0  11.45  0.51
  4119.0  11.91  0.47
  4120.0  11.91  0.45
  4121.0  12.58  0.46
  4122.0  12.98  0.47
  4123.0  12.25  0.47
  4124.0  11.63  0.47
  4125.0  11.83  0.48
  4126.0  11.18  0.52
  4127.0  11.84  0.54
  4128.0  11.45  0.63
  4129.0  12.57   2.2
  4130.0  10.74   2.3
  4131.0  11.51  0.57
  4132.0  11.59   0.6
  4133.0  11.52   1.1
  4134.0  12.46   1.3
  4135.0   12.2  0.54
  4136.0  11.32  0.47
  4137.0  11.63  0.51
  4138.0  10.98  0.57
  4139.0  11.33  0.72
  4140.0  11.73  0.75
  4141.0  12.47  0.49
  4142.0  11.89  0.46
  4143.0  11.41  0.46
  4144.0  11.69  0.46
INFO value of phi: 4.9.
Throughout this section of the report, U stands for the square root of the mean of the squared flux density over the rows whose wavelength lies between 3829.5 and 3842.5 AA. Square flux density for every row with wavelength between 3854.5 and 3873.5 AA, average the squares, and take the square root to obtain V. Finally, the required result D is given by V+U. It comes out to 34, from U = 14.9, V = 19.1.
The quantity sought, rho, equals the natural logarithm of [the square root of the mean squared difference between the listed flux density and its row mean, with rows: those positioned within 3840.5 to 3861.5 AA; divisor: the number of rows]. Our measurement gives -0.06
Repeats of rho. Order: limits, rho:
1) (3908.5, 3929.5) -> -0.18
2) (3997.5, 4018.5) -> -0.63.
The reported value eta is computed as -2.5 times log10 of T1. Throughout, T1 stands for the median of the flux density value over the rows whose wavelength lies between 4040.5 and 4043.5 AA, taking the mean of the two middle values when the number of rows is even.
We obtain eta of -2.72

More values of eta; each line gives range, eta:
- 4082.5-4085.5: -2.71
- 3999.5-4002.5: -2.77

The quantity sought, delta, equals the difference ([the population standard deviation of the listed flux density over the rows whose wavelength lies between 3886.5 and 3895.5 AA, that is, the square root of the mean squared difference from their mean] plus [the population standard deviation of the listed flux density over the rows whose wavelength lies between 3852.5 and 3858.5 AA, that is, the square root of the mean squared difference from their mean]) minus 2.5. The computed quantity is -1.37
